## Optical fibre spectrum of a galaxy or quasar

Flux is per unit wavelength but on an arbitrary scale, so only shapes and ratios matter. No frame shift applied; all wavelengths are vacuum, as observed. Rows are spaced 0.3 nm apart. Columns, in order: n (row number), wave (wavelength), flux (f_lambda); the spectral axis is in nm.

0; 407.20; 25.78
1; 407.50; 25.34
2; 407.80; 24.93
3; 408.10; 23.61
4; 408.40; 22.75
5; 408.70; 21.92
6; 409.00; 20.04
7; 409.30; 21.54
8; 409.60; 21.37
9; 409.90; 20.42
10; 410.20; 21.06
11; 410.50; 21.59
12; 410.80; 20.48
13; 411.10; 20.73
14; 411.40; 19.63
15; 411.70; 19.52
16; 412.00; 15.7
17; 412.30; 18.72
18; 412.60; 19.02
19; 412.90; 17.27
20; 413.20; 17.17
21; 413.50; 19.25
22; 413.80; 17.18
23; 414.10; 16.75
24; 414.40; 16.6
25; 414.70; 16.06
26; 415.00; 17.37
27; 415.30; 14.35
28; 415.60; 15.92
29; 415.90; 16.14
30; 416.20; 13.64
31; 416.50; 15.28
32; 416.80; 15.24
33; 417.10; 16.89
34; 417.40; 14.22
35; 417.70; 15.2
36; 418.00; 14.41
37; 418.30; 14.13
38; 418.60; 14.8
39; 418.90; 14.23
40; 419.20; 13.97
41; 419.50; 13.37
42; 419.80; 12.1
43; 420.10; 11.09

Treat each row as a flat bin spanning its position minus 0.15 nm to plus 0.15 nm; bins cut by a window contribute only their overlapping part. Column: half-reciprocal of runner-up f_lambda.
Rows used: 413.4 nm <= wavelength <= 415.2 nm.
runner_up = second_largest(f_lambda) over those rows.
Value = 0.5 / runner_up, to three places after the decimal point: 0.029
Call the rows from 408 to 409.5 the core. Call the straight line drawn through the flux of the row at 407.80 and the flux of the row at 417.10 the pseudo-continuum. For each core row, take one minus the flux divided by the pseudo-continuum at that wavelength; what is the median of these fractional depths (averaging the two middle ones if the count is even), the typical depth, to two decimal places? 0.09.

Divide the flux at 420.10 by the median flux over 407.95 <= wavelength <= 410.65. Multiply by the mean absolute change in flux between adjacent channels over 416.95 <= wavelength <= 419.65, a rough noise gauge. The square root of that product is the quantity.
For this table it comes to 0.66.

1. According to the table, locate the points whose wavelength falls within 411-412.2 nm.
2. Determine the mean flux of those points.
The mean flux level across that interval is 19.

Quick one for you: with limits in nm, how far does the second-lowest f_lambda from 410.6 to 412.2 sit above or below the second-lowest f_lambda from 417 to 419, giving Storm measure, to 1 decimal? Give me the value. 5.3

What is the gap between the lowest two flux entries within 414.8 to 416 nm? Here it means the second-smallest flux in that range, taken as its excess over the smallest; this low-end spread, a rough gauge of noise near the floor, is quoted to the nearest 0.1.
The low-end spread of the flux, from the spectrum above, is 1.6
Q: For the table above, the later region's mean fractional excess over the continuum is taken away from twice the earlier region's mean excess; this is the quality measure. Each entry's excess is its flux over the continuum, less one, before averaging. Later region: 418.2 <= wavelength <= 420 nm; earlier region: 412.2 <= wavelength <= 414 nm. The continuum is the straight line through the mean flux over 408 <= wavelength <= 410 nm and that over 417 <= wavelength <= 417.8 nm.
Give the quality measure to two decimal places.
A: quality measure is -0.03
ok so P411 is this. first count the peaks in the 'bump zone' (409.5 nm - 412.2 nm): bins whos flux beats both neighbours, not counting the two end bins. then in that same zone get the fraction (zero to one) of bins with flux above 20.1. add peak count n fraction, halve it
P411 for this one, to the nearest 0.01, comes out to 1.33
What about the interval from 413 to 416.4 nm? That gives 1.50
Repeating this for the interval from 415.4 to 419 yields 2.50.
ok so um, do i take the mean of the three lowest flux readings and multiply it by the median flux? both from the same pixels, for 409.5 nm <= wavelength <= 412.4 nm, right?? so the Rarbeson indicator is 368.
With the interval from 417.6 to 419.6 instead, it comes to 197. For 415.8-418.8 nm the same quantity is 210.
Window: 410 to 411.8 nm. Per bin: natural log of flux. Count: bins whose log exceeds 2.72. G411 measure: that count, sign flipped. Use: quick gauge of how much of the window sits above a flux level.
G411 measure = -6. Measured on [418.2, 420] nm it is 0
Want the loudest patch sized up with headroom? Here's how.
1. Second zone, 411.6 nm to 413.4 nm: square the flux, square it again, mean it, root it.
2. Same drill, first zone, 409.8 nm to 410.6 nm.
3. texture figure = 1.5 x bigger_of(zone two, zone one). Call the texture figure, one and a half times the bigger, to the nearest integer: 664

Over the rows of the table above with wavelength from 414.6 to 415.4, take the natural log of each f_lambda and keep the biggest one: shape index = 2.85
